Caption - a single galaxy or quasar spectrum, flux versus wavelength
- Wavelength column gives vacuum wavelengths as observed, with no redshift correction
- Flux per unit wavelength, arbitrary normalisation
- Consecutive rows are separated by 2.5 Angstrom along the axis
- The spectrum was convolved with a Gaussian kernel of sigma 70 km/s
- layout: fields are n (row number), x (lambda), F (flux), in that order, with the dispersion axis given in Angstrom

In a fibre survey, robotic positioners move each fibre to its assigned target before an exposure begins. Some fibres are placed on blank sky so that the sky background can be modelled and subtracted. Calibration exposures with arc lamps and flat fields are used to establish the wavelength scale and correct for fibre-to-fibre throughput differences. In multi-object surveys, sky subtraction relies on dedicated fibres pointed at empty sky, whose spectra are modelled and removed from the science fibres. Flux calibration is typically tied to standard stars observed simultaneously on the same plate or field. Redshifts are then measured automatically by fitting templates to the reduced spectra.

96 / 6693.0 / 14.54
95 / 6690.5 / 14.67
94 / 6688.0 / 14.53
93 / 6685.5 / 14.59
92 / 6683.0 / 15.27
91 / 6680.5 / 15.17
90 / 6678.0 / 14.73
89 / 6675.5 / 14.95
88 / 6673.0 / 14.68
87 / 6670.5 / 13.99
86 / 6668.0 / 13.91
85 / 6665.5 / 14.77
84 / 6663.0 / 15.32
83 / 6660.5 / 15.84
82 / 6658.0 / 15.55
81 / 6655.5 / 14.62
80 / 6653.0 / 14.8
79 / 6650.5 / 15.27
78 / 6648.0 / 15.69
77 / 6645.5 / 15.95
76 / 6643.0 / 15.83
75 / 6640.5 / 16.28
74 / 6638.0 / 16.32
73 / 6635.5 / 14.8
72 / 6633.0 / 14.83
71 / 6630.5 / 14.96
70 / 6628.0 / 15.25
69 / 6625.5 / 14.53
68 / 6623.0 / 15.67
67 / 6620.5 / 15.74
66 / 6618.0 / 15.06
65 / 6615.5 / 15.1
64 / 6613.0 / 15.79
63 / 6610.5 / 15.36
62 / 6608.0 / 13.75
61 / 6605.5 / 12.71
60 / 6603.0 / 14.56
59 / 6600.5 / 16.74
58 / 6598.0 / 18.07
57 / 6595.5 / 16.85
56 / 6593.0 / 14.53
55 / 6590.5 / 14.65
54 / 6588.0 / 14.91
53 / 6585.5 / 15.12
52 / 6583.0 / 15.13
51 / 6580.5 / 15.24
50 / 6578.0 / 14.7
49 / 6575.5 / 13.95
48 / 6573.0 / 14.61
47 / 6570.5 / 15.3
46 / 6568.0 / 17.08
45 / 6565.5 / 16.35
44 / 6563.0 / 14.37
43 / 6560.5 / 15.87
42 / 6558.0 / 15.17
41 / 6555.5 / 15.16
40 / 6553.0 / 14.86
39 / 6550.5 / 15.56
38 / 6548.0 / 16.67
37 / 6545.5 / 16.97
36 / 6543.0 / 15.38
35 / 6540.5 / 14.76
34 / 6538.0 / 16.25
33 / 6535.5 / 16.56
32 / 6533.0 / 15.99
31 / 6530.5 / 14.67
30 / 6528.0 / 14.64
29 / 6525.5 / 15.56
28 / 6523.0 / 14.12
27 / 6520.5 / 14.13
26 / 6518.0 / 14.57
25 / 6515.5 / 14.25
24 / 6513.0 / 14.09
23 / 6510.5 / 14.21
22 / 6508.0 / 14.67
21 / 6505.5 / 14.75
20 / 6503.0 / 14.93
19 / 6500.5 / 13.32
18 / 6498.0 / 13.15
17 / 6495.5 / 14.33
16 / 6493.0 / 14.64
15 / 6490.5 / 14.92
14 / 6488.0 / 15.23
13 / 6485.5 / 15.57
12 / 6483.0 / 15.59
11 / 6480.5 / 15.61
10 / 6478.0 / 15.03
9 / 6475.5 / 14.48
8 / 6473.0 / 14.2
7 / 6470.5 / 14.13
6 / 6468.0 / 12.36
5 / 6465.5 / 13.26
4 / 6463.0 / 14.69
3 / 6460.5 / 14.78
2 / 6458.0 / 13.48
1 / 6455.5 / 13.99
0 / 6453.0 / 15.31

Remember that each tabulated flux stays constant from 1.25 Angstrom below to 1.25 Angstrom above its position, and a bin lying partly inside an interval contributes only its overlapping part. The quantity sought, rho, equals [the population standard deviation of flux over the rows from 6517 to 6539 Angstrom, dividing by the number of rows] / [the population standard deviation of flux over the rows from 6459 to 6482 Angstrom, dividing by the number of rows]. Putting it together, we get 1.0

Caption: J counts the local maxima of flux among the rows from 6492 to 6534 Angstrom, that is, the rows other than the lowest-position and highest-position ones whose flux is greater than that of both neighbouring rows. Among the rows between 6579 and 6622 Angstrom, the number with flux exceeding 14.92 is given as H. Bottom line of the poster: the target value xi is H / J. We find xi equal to 3.7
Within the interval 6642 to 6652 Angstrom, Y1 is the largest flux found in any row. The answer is 15.95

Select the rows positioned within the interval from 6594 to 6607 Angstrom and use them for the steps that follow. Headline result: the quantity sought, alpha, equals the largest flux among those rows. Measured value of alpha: 18.07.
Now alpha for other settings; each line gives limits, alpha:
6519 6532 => 15.56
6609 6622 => 15.79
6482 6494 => 15.59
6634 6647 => 16.32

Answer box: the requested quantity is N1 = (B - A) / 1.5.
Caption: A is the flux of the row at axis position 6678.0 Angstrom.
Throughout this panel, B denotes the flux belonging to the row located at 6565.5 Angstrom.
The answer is 1.1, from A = 14.73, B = 16.35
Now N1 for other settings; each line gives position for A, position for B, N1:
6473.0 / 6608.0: -0.3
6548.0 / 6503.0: -1.2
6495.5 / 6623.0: 0.9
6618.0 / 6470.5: -0.6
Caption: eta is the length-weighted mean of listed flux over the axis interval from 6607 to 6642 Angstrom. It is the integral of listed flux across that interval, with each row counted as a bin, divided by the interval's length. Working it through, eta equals 15.3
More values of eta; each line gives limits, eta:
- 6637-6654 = 15.7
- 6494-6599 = 15.1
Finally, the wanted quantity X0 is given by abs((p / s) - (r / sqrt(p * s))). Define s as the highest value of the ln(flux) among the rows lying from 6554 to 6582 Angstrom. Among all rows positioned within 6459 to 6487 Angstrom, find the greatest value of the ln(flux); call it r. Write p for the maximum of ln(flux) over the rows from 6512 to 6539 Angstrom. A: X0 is 0.015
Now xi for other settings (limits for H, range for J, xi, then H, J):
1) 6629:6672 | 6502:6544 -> 3.3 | 10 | 3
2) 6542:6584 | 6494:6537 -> 4.0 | 12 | 3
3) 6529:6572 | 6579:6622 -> 6.5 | 13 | 2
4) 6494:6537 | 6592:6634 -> 1.0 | 4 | 4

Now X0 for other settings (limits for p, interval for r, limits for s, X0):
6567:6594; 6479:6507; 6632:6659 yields 0.040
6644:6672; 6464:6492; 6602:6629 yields 0.010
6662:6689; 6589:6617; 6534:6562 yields 0.077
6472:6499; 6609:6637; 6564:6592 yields 0.020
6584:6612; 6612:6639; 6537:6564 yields 0.047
